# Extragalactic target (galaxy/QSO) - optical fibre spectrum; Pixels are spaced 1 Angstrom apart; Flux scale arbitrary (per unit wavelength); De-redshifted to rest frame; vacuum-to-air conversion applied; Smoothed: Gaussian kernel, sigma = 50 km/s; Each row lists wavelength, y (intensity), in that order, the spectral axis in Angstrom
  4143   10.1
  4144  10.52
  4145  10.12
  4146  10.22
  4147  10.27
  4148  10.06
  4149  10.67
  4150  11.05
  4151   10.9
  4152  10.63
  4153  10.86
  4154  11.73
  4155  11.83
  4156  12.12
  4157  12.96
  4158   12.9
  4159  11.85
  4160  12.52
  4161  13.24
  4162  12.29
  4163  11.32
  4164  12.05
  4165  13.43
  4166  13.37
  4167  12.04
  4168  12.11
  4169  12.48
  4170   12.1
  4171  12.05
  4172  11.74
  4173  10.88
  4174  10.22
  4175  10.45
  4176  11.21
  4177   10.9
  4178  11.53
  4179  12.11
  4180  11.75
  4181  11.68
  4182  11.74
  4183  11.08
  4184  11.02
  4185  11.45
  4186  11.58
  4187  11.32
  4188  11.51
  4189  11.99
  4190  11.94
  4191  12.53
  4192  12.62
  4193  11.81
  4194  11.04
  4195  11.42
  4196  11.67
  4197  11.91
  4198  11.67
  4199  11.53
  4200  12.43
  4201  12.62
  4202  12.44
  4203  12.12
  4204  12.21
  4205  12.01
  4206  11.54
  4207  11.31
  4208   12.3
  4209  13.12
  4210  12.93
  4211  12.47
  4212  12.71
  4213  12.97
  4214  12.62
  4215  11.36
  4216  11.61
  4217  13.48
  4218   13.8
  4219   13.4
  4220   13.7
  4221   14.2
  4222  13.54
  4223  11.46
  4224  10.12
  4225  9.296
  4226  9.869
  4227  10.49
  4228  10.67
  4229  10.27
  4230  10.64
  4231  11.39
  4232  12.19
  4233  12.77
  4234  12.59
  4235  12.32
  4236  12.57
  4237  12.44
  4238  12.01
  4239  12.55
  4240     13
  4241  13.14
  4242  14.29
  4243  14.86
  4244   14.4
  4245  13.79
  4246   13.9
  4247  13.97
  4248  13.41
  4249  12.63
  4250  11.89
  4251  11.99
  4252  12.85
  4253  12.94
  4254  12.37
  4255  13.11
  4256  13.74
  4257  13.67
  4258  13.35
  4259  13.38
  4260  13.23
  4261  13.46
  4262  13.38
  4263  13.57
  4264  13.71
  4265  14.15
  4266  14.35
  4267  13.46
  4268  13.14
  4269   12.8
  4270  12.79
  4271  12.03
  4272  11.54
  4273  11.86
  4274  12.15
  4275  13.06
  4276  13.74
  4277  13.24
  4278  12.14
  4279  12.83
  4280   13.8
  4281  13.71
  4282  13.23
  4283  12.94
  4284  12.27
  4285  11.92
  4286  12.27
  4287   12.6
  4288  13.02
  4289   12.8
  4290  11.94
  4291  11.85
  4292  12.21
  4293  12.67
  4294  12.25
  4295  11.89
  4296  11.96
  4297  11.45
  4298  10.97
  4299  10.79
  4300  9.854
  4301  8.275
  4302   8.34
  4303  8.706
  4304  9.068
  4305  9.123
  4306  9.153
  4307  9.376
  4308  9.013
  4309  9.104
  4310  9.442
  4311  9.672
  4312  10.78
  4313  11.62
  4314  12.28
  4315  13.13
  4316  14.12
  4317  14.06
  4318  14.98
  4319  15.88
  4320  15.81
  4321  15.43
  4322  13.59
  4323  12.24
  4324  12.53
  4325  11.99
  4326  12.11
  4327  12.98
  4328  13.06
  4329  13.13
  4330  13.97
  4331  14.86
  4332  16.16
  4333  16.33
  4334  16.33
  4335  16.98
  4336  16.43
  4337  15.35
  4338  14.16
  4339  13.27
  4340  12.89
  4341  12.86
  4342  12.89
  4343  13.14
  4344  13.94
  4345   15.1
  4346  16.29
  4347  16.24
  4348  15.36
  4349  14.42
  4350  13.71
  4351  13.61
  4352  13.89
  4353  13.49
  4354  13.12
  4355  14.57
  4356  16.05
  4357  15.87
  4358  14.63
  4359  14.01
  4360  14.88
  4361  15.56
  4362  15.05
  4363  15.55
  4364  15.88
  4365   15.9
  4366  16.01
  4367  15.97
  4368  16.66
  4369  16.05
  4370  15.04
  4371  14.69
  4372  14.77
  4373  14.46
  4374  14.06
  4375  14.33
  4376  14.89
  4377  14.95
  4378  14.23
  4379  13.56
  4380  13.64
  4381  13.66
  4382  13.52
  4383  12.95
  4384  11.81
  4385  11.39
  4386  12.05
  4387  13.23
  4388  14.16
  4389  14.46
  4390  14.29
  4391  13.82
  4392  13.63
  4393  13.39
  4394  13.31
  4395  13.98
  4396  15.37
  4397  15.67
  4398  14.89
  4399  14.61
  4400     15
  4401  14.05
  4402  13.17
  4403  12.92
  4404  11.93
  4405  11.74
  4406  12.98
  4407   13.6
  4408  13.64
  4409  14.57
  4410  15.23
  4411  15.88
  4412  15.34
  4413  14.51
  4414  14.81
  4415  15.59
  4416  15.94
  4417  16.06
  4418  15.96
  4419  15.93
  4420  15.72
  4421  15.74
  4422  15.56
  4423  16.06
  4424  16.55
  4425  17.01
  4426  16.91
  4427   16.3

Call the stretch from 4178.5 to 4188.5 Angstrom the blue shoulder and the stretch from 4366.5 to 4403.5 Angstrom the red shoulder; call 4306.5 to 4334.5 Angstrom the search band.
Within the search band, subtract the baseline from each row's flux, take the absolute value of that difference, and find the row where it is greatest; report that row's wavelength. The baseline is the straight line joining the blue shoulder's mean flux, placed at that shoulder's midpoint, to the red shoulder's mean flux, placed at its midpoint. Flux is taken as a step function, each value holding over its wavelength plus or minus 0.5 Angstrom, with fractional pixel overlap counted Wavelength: 4308 Angstrom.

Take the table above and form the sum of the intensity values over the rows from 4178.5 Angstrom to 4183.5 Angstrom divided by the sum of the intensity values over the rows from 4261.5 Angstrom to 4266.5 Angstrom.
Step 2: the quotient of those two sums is 0.84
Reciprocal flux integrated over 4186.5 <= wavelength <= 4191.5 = 0.42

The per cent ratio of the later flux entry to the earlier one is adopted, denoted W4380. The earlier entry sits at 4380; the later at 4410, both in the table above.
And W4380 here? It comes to 112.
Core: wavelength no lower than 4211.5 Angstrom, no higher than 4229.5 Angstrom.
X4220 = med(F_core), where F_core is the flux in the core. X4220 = 12.1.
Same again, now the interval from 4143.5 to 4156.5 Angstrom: 10.7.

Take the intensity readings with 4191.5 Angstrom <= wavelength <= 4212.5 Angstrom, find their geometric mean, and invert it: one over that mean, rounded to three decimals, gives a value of 0.083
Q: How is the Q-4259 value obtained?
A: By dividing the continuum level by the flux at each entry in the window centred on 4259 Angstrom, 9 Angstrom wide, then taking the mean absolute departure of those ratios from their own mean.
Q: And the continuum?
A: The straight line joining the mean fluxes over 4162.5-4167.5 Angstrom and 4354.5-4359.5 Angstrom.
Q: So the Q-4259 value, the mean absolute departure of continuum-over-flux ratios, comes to 0.012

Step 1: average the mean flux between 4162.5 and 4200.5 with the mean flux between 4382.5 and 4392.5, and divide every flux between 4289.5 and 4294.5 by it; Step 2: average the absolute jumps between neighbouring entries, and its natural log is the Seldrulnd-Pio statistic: -3.6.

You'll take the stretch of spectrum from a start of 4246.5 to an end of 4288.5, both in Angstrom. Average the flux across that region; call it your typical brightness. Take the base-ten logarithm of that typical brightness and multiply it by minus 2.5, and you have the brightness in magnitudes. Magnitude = -2.78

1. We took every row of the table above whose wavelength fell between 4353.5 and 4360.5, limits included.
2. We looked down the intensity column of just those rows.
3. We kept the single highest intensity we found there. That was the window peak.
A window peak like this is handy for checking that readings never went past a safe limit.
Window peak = 16.05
